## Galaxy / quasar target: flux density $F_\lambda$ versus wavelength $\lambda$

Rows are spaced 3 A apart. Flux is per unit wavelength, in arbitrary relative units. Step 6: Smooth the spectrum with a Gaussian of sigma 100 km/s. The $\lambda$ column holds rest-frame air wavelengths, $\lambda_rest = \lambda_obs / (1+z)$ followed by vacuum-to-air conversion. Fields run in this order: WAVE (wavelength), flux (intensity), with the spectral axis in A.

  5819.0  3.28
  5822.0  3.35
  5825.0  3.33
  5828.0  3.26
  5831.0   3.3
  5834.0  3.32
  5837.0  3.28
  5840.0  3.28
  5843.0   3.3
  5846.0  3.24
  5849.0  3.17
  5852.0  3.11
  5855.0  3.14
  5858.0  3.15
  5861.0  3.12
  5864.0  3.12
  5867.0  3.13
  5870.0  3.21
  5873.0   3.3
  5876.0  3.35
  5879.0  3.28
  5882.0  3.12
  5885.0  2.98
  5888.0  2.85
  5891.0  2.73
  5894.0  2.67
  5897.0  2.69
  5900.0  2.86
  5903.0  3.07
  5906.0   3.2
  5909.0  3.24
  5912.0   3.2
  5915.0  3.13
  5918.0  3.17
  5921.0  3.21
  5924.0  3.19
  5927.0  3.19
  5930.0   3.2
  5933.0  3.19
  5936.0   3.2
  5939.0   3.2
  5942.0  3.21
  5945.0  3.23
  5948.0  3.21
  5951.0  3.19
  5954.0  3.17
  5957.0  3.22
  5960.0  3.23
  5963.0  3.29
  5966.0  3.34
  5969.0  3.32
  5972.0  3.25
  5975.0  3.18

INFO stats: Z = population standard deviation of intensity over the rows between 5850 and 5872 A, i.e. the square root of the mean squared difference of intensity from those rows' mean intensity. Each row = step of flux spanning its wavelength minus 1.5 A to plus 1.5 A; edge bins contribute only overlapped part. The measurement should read 0.03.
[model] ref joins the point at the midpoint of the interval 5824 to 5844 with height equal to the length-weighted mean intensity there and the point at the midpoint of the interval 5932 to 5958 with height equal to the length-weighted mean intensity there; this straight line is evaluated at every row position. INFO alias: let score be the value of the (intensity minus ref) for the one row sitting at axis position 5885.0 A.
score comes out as -0.27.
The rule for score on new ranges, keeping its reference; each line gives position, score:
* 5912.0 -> -0.03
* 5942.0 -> 0.01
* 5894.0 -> -0.57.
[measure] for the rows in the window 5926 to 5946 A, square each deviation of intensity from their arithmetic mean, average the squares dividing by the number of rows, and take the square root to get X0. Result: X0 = 0.01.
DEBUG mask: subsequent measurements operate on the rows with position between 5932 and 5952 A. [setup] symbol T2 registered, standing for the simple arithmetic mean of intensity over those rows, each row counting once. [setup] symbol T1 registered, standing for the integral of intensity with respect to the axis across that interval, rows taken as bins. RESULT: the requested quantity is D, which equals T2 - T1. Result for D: -61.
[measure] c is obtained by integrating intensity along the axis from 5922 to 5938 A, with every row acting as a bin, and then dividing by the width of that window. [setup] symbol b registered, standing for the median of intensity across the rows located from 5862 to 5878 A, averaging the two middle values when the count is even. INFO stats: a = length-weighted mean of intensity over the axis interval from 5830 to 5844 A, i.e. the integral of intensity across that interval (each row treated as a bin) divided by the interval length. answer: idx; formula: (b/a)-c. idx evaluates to -2.22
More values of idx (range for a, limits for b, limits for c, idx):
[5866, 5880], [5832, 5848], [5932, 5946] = -2.20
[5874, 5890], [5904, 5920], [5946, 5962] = -2.18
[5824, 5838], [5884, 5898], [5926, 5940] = -2.37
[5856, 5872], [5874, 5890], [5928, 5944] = -2.21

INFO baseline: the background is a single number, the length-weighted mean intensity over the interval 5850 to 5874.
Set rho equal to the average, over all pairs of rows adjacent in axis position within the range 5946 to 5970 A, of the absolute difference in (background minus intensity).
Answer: 0.033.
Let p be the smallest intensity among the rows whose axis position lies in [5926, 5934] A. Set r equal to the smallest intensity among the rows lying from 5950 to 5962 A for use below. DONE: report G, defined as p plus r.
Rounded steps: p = 3.19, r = 3.17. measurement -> 6.36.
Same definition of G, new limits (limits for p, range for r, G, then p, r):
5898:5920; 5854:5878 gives 5.98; 2.86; 3.12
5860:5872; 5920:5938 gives 6.31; 3.12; 3.19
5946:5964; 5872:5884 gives 6.29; 3.17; 3.12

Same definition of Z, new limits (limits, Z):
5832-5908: 0.20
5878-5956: 0.18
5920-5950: 0.01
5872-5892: 0.22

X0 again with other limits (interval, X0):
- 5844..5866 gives 0.04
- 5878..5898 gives 0.22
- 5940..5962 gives 0.02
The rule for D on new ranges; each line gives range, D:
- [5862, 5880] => -55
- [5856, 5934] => -239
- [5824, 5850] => -82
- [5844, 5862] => -54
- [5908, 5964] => -176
